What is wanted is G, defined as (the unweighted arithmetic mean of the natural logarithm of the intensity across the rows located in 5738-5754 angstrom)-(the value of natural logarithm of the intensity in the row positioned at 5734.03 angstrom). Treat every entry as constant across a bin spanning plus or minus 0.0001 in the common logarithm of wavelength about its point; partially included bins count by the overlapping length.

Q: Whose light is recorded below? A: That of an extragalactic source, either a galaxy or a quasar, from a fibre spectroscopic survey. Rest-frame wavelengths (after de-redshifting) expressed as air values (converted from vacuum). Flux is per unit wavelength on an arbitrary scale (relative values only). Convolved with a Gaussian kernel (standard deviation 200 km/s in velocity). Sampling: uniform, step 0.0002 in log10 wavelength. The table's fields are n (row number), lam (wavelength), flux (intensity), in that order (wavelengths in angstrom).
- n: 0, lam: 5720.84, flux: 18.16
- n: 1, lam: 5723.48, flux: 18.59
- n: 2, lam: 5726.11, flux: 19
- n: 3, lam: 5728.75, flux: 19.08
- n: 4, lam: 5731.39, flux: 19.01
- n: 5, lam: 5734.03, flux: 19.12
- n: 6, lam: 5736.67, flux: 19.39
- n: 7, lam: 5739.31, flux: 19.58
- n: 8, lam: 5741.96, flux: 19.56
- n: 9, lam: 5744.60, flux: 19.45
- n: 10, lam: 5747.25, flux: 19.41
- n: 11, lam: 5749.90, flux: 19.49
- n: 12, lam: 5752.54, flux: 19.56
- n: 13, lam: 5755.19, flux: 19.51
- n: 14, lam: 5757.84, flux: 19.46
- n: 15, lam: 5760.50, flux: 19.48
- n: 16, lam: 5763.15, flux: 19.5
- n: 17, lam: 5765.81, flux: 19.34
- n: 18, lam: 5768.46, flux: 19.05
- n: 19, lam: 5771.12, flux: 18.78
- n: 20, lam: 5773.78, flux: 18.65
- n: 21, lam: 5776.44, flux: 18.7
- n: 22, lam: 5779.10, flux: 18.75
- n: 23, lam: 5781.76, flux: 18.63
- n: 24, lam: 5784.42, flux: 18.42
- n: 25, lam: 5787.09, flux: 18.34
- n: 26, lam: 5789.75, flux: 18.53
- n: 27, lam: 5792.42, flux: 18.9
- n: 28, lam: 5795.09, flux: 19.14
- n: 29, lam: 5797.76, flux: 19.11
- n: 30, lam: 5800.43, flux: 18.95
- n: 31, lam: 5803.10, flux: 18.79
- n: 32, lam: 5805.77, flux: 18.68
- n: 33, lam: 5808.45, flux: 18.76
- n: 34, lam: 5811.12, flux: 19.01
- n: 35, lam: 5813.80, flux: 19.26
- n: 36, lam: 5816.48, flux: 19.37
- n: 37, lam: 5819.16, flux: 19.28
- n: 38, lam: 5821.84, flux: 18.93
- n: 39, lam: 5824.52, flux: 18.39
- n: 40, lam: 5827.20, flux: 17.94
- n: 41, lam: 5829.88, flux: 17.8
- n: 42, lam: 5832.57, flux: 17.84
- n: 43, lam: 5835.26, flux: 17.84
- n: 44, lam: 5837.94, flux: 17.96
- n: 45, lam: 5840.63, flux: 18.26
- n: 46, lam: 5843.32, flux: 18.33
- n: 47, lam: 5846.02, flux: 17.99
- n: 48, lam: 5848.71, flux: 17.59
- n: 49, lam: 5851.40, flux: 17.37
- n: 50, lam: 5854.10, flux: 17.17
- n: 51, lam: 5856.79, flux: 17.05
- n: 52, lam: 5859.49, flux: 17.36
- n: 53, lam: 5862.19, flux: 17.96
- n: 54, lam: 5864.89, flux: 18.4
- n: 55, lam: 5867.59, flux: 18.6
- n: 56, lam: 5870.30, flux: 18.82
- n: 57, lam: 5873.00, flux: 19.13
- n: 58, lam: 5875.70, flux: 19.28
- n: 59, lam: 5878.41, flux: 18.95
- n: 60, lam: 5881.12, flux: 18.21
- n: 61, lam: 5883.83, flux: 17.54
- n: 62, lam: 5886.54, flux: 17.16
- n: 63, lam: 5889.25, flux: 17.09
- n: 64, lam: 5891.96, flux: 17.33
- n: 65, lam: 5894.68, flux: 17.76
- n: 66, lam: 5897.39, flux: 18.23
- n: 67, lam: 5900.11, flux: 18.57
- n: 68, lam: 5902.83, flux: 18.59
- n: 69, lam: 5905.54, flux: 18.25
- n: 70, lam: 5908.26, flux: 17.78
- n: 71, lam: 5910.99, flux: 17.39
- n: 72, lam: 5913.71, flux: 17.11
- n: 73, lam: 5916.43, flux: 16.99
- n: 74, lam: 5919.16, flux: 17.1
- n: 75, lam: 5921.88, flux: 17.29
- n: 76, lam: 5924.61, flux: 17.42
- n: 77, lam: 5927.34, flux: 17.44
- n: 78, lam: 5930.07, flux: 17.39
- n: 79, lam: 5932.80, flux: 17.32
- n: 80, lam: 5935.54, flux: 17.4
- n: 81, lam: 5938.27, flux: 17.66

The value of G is 0.020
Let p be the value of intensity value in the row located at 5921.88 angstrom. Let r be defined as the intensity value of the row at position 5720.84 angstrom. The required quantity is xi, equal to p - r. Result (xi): -0.9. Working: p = 17.29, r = 18.16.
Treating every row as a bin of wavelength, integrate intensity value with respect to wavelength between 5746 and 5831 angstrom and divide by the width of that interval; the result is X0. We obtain 18.9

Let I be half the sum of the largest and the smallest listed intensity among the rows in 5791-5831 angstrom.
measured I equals 18.6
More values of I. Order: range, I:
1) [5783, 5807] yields 18.7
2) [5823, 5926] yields 18.1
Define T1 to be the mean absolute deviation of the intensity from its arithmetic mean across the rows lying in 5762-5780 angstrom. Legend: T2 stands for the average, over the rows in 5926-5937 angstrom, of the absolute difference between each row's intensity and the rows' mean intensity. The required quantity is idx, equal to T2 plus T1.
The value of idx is 0.3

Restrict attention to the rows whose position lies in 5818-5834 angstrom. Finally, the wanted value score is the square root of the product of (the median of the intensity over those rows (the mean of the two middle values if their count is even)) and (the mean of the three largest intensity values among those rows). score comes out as 18.5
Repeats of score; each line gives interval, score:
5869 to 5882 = 19.0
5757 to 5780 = 19.3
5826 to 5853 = 18.0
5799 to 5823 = 19.1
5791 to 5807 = 19.0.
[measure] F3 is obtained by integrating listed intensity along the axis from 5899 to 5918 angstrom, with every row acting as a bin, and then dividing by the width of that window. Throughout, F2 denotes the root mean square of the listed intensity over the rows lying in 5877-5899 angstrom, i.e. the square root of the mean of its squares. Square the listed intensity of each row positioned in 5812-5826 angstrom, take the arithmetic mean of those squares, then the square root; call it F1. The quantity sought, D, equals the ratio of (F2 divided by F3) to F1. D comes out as 0.052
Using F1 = 19.0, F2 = 17.8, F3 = 17.8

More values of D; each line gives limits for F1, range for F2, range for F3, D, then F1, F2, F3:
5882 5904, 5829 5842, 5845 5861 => 0.058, 17.8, 17.9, 17.4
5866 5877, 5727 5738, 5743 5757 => 0.052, 19.0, 19.2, 19.5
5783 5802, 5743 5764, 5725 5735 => 0.054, 18.8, 19.5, 19.0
